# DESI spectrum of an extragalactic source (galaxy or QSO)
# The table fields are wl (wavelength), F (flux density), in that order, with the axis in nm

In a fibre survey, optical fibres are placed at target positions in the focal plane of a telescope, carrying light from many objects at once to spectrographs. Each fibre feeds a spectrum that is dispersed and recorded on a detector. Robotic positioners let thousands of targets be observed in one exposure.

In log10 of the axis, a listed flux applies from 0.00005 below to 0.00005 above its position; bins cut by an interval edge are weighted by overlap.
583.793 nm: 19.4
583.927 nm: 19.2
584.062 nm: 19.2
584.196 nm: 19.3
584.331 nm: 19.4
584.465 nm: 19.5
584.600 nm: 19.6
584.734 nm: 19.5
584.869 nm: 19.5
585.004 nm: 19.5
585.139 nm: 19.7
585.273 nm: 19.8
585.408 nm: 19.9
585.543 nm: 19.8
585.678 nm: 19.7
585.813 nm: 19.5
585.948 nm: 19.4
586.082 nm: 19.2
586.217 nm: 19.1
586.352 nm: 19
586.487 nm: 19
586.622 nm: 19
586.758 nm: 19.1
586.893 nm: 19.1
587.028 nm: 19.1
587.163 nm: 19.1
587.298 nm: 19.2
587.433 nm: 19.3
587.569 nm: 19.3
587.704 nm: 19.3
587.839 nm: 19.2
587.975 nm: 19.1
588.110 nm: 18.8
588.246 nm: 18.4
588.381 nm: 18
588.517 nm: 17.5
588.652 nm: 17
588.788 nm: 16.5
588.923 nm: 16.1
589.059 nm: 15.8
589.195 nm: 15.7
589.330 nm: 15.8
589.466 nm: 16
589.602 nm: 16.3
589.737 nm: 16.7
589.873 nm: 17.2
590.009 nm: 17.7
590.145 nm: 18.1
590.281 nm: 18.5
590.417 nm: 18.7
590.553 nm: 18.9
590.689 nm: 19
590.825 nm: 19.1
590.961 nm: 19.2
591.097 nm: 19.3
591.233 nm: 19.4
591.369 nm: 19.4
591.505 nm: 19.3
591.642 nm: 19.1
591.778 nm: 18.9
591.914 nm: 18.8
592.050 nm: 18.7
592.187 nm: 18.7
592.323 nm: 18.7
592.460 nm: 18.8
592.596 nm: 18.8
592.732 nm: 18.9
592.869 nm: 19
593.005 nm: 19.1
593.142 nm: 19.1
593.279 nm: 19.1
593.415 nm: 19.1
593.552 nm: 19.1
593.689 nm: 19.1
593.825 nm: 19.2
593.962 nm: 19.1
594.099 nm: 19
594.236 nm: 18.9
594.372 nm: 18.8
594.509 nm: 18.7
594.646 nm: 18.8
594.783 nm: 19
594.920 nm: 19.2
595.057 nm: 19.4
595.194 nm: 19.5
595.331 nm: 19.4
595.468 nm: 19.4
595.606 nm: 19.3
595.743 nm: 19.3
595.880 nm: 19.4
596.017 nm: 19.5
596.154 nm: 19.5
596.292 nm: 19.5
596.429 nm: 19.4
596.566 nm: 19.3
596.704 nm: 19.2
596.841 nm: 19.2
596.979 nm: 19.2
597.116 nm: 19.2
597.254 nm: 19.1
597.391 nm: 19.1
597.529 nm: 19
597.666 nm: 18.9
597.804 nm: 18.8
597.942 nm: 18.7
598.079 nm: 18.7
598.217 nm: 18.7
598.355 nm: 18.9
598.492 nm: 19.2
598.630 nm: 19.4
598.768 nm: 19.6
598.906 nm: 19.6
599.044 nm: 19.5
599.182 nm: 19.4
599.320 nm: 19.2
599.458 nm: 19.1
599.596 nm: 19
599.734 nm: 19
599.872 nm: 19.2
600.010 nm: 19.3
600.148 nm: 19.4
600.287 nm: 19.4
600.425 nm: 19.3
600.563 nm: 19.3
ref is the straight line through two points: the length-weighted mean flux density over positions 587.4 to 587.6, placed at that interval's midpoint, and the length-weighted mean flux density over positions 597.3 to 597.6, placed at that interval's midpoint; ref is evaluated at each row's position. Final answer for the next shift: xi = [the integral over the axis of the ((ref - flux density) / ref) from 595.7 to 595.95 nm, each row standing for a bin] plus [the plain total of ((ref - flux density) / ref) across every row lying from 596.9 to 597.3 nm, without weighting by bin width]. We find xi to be -0.01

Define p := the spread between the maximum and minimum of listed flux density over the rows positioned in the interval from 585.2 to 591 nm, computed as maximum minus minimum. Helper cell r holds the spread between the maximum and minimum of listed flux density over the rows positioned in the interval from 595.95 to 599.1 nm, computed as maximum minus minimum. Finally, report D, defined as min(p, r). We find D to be 0.90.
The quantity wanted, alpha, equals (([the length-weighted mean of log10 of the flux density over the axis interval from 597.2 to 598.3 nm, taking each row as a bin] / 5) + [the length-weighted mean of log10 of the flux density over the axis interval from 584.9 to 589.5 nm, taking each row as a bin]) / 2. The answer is 0.761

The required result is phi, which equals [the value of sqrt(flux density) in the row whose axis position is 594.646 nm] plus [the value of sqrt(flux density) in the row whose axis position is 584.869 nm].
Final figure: 8.752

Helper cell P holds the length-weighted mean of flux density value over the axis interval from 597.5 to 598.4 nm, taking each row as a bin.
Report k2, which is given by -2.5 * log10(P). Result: -3.19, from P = 18.8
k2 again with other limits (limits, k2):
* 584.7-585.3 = -3.23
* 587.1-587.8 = -3.21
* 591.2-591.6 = -3.22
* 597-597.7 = -3.20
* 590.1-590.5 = -3.17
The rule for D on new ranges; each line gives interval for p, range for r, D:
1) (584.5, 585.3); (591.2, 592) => 0.30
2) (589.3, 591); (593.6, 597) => 0.80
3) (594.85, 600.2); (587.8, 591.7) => 0.90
